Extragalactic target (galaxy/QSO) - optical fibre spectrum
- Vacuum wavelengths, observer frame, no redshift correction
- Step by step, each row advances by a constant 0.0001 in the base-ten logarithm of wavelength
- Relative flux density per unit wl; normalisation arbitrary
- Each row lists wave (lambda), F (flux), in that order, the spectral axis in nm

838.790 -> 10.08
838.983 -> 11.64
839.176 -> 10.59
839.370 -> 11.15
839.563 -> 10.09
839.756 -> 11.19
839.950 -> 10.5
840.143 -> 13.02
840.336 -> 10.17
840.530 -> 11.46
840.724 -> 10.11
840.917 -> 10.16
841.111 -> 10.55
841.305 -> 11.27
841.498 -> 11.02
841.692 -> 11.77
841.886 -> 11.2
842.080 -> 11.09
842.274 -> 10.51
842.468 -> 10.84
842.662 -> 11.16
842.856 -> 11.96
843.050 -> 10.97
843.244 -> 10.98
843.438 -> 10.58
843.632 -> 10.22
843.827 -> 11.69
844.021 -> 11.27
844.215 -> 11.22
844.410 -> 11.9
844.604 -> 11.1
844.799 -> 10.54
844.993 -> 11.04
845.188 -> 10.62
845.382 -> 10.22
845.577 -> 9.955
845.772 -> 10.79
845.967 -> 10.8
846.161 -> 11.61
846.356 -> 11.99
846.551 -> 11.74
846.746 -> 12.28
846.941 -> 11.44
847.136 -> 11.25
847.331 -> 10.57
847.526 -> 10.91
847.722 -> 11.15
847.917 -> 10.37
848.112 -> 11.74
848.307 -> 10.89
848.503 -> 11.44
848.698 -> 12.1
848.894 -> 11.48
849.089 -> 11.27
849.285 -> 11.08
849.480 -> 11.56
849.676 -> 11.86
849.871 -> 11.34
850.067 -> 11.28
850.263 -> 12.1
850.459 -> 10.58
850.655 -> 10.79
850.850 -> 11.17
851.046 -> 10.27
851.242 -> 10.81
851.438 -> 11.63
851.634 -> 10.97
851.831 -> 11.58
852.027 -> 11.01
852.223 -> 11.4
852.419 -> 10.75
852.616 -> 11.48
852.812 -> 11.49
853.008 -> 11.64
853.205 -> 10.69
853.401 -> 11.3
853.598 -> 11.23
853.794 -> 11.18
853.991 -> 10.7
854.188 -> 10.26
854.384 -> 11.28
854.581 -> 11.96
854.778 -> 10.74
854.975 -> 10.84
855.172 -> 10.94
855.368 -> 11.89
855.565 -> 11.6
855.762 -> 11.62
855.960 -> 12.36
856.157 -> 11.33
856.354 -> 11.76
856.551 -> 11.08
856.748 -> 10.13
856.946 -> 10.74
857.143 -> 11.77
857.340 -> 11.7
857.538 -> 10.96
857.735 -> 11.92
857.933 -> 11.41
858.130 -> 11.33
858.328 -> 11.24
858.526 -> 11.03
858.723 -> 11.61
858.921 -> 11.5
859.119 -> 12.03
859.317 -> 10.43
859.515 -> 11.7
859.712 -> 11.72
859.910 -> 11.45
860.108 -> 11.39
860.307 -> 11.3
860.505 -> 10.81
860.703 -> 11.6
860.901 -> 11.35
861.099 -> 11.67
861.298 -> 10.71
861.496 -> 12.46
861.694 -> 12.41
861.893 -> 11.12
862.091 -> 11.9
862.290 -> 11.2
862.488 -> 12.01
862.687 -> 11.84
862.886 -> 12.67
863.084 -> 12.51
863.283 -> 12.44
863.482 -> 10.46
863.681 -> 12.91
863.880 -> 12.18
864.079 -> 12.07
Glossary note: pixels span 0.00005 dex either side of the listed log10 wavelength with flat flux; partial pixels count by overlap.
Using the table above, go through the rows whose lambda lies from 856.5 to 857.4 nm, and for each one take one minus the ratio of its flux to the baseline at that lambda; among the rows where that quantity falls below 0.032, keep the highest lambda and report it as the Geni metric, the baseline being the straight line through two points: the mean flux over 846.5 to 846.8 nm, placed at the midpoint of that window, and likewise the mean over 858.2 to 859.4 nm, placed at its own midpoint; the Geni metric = 857.340 nm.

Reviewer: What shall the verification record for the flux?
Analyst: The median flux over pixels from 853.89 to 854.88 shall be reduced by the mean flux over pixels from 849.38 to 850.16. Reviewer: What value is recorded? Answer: -0.8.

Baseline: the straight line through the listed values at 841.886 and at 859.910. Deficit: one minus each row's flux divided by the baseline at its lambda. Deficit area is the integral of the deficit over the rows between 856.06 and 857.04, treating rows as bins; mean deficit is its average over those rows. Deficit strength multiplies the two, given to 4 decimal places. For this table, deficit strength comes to 0.0012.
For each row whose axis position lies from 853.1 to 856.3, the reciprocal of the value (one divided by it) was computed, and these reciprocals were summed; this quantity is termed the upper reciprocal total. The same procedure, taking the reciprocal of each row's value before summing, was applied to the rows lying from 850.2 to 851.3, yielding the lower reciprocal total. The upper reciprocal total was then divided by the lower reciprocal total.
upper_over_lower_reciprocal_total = 2.6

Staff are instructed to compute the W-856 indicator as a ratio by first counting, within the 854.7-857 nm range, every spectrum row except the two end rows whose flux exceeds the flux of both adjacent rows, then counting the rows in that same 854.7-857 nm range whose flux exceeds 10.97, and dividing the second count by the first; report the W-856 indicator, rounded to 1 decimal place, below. 2.3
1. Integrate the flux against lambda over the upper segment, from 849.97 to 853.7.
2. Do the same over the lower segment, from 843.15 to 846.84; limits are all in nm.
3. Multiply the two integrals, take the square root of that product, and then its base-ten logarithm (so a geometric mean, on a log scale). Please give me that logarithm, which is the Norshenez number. 1.62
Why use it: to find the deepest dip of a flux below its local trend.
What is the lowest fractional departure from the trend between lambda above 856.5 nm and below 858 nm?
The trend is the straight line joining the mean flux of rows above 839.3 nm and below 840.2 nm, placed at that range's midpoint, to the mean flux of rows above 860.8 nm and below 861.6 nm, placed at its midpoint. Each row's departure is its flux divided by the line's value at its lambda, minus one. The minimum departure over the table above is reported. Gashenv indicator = -0.12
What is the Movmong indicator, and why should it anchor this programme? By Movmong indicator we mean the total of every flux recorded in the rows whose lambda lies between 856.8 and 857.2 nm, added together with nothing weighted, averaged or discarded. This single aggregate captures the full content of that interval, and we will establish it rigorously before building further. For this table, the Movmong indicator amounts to 22.5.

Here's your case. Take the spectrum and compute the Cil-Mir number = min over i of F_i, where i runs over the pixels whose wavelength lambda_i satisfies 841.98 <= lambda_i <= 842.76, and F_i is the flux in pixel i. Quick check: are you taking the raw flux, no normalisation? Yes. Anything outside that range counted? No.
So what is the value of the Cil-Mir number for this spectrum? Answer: 10.51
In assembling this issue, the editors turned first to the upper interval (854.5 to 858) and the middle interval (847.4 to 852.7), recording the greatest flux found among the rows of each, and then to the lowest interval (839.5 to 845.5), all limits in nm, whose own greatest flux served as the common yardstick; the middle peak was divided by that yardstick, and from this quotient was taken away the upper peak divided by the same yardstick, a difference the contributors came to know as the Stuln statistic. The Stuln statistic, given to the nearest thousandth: -0.020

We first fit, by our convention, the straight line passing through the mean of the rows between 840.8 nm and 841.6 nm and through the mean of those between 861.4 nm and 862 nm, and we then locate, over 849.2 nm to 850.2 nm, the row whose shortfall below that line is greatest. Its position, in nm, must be 849.285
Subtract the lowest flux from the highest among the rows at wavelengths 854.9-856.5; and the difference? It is 1.52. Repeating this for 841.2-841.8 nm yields 0.75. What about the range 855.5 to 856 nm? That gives 0.76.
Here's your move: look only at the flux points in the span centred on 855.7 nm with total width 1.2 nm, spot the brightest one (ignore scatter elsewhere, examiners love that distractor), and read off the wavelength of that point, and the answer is 855.960 nm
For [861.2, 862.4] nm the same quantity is 861.496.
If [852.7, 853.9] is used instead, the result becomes 853.008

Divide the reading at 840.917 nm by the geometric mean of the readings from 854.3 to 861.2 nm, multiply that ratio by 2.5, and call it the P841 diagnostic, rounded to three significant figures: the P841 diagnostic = 2.23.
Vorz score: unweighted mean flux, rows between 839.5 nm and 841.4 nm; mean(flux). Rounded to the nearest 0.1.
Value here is 10.9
